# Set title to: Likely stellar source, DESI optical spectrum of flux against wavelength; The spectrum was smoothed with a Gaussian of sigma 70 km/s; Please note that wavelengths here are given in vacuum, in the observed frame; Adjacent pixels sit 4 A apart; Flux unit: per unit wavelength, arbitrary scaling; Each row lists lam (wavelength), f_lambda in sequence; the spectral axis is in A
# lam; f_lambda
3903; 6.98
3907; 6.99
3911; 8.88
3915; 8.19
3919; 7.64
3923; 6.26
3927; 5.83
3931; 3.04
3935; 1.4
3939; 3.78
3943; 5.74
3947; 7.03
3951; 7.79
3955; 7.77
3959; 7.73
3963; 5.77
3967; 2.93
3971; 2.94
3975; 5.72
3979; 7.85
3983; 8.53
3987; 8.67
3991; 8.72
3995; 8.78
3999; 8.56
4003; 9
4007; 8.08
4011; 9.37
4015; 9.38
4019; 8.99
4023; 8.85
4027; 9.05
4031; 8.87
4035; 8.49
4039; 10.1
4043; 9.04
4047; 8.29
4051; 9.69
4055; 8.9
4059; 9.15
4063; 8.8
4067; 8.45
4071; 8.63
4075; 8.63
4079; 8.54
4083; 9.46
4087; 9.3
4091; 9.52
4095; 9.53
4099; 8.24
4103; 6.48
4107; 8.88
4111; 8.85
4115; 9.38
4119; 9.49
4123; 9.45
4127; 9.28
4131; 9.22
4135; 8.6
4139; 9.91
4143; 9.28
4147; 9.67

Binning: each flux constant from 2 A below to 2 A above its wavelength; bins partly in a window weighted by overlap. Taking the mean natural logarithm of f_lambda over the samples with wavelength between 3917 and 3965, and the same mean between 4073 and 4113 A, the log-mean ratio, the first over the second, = 0.77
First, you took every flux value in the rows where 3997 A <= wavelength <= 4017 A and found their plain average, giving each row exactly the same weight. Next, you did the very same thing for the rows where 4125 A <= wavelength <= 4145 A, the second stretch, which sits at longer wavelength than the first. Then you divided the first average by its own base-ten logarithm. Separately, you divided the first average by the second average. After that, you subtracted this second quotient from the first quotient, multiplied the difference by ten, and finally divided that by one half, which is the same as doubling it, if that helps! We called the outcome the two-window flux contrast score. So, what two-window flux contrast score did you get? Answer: 168.1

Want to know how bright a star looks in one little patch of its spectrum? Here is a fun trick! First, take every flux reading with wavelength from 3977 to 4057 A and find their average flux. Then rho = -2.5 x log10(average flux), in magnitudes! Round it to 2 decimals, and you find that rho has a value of -2.37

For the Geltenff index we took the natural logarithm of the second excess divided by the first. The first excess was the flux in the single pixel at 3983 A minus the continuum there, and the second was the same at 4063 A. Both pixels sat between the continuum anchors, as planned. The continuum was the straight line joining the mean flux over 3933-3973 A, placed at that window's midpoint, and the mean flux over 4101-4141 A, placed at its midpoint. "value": -0.8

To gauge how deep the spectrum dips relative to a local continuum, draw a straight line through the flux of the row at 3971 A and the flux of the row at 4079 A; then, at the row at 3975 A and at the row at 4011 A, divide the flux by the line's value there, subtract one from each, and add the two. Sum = 1.69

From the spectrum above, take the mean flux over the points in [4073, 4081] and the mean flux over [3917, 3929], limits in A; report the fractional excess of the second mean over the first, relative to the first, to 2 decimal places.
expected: -0.23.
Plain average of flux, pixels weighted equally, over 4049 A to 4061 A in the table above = 9.25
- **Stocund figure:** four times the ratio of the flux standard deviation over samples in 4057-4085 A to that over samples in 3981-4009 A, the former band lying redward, 5.2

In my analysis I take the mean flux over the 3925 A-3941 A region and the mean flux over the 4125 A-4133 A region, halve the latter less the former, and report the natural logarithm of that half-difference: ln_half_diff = 1.1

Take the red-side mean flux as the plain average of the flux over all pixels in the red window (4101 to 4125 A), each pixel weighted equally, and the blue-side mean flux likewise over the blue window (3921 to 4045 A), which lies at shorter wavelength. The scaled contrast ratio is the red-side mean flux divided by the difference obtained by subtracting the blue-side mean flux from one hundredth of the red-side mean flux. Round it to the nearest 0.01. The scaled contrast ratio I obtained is -1.23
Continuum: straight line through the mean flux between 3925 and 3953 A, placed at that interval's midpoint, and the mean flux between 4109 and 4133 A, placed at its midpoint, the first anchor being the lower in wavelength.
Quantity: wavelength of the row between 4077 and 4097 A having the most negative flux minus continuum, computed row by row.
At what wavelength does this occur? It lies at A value 4079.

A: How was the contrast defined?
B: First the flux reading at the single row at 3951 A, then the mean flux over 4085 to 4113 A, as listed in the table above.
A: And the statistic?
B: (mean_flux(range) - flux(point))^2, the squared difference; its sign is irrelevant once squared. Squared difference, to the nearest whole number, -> 1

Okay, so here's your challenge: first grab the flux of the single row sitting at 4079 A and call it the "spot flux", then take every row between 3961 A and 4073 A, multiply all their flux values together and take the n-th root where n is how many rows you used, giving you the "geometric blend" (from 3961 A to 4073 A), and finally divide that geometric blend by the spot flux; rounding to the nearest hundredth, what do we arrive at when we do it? 0.93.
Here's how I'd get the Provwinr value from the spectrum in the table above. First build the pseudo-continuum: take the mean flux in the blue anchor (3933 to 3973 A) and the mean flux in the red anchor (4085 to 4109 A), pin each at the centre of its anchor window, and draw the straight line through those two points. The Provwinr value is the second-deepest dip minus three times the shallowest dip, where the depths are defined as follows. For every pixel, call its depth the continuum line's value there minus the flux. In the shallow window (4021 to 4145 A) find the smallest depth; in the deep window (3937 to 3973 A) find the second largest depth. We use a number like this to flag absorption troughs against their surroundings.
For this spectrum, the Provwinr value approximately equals 11.1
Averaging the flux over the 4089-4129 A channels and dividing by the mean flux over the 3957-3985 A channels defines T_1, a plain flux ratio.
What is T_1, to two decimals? 1.50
